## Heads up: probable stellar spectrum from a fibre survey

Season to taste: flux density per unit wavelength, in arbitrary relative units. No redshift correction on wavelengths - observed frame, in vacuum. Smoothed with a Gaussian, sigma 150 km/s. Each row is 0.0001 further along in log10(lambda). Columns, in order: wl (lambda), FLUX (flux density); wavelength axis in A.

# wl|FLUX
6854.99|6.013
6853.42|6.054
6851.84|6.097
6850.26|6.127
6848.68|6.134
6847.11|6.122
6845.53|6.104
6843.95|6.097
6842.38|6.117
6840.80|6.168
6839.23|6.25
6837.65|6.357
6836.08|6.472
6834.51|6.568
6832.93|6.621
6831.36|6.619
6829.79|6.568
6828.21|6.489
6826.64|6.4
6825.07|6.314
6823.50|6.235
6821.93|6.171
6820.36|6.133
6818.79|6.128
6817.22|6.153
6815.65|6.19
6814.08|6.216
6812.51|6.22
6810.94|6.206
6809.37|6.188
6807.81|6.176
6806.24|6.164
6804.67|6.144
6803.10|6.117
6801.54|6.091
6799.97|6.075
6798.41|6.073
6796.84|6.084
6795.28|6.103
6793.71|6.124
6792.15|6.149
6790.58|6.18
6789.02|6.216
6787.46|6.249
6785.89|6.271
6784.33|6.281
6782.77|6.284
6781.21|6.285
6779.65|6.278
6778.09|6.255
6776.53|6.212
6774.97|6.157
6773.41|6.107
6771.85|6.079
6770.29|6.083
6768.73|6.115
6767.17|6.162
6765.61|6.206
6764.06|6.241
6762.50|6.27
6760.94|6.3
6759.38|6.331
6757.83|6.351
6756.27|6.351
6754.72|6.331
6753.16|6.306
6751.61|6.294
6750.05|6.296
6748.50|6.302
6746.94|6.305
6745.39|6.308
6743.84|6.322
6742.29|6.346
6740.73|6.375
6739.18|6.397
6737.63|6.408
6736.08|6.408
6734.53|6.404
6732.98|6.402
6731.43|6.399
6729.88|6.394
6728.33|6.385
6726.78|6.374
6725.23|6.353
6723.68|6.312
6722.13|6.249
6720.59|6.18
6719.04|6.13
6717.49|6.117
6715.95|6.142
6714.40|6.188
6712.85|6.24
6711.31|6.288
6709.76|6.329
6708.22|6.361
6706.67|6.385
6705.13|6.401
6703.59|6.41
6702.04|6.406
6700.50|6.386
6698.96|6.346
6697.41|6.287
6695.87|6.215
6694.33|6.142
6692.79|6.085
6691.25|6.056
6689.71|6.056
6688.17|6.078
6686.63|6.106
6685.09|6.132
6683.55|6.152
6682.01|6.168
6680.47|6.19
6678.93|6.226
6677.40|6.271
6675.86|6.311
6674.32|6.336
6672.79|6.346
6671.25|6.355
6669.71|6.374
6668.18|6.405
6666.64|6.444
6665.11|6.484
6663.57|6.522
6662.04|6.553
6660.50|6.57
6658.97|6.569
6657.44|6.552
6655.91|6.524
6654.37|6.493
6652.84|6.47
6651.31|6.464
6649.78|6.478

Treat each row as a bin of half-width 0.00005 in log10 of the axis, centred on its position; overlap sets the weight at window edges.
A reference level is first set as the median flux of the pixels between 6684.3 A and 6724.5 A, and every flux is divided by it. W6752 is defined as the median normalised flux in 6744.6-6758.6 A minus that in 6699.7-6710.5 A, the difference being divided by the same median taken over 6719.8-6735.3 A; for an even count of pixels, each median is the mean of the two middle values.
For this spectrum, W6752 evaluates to -0.013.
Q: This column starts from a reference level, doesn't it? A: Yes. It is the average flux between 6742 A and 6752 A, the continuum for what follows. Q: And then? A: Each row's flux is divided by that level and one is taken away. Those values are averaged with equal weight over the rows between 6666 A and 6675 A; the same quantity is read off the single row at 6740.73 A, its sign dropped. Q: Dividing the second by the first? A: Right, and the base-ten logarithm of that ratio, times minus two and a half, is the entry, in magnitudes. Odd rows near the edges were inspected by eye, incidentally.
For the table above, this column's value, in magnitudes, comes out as 0.0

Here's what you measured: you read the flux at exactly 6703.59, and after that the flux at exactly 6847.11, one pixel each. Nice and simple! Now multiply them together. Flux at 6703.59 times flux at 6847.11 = 39.2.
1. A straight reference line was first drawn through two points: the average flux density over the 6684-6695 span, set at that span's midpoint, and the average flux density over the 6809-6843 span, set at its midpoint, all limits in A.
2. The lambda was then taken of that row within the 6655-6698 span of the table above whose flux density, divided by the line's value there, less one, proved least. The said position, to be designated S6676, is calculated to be 6691.25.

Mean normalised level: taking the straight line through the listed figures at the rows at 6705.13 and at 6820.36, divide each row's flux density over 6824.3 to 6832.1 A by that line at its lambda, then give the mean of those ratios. 1.059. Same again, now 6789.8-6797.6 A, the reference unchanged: 0.989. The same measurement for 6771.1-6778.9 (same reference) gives 0.988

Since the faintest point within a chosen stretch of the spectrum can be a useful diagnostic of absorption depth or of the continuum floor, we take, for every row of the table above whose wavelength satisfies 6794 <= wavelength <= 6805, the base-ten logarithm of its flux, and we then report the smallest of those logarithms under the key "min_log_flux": 0.783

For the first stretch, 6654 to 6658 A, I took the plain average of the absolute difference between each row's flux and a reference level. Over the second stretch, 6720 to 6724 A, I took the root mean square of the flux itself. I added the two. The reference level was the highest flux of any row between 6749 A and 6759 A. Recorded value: 6.42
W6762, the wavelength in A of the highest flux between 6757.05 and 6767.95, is 6757.83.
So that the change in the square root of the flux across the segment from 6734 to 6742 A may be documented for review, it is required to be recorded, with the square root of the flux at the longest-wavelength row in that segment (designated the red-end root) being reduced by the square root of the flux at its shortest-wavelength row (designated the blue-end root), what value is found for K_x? -0.006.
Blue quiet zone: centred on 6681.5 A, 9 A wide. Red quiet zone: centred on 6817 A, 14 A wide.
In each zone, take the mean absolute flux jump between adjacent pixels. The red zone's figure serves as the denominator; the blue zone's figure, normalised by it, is 1.04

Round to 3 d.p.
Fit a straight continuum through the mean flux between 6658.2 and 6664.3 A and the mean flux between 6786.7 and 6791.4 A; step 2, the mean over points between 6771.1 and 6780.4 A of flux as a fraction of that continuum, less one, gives -0.011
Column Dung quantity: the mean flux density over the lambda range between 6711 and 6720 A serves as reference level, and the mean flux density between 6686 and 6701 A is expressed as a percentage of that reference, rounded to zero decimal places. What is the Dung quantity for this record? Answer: 100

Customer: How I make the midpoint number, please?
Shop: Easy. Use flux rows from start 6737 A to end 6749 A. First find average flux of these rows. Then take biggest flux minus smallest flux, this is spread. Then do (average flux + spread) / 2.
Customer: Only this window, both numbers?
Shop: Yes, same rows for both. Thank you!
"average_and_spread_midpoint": 3.23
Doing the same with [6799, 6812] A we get 3.14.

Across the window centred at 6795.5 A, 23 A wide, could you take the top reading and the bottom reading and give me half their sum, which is 6.18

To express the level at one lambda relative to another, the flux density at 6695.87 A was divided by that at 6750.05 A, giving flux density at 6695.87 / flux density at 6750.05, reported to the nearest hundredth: 0.99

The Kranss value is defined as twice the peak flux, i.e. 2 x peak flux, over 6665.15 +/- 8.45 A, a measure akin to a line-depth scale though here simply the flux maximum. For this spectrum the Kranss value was 13.1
